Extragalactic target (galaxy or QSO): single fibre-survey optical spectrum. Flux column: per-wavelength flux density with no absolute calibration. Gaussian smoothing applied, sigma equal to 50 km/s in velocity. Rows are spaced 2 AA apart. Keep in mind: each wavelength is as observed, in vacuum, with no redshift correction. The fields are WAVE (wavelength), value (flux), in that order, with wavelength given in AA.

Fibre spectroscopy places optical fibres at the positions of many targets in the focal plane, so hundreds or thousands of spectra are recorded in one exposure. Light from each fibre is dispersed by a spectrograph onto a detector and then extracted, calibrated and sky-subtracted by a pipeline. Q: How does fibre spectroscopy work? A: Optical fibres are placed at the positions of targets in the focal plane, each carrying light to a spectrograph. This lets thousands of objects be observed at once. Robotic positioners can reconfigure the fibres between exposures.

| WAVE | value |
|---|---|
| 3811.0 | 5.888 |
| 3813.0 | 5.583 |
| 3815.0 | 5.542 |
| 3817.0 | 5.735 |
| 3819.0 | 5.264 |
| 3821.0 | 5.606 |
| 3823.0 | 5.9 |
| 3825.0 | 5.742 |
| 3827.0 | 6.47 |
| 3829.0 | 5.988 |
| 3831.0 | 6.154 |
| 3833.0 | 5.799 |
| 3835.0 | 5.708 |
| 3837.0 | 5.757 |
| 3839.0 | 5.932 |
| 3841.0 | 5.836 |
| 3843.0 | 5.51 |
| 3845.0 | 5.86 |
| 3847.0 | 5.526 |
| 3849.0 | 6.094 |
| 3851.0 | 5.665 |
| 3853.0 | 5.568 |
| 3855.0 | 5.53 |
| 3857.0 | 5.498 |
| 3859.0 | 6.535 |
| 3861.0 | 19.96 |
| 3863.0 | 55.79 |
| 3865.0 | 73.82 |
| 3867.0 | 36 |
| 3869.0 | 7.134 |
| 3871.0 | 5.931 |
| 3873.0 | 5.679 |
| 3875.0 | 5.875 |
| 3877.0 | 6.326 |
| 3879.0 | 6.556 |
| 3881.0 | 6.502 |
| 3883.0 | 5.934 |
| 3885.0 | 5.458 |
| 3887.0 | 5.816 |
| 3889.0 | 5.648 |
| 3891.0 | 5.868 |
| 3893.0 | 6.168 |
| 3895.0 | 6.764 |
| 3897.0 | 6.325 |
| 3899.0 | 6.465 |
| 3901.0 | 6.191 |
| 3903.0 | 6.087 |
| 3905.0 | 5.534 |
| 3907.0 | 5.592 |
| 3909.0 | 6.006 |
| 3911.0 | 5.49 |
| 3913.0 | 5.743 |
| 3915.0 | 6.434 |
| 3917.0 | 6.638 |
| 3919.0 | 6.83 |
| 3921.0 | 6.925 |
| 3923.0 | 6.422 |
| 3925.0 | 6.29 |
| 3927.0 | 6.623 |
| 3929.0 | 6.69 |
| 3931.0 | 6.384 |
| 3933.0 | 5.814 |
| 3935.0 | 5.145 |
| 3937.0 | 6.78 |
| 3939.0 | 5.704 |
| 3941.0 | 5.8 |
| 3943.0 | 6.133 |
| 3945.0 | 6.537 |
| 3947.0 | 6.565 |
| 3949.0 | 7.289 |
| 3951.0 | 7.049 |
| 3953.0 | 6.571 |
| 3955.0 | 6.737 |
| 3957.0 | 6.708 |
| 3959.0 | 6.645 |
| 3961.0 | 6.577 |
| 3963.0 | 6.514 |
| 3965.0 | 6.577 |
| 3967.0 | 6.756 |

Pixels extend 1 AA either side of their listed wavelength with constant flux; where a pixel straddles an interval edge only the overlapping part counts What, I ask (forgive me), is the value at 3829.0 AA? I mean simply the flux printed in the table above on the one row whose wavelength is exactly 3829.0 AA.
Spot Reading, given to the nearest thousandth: 5.988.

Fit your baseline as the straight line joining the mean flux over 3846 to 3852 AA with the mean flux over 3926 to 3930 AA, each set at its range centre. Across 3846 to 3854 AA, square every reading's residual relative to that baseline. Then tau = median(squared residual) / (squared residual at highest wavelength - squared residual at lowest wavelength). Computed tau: 4.4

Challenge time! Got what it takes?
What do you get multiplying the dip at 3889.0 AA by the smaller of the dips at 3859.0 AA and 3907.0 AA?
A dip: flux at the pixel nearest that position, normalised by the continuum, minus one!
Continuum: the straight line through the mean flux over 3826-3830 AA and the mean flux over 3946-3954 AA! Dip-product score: 0.0218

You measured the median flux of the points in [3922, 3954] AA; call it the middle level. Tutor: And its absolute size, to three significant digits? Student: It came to 6.48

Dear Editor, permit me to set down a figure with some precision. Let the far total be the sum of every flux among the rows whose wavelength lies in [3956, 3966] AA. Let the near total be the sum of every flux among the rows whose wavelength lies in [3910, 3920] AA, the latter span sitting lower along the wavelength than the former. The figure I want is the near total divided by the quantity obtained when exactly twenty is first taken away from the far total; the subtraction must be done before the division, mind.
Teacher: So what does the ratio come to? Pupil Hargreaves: 2.4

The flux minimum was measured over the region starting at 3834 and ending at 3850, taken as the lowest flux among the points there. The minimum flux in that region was 5.51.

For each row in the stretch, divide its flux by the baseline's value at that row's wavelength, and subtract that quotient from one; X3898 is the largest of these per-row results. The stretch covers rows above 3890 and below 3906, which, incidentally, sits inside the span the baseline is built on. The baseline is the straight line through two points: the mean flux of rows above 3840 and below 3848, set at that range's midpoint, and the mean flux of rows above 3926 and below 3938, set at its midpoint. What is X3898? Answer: 0.088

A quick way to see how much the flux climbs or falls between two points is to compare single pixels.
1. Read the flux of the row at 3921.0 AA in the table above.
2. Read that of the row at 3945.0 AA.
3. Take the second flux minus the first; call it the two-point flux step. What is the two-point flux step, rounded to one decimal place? -0.4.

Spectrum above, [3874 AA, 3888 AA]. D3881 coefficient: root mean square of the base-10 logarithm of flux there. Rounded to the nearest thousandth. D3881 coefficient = 0.783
